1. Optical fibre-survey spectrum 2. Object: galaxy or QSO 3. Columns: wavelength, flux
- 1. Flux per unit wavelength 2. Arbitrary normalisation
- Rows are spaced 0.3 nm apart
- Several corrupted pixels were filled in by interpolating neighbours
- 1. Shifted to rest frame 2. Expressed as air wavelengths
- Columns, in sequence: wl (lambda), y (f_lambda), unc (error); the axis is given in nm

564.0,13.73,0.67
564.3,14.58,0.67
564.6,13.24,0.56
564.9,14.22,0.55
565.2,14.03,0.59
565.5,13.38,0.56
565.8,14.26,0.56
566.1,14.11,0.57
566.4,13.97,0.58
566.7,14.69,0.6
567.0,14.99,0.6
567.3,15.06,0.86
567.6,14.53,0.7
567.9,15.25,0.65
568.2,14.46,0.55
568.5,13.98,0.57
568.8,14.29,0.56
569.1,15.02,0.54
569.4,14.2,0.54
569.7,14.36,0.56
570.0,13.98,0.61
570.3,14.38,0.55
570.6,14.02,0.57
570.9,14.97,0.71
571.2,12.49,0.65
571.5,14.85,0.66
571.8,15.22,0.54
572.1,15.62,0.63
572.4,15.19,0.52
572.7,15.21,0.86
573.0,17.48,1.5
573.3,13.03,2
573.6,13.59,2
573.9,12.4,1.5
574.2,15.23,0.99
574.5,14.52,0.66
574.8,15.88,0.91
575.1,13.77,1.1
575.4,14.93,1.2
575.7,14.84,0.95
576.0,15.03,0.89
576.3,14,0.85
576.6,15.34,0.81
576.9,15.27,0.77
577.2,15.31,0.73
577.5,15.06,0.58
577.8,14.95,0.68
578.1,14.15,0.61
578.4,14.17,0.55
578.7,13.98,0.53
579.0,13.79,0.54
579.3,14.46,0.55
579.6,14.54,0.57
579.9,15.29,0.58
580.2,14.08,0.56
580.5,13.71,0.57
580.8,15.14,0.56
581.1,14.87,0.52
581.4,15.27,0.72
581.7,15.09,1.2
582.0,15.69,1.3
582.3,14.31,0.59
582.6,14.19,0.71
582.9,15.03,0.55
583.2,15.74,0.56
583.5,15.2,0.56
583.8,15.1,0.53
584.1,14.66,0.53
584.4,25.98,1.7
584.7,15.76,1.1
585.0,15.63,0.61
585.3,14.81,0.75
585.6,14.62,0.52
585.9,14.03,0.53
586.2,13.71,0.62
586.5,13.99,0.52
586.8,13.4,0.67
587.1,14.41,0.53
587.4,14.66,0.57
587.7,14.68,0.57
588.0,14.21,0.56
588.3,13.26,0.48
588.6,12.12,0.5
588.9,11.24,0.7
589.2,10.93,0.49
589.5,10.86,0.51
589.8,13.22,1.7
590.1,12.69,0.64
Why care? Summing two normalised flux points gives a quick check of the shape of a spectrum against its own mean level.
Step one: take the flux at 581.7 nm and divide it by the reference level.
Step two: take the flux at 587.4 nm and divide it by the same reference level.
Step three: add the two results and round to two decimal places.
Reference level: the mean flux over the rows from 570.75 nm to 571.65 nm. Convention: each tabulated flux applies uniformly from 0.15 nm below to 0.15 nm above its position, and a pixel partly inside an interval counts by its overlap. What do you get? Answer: 2.11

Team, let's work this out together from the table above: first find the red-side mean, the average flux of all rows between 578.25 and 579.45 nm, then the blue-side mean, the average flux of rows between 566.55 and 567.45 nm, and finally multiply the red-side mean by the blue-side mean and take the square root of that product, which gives 14.5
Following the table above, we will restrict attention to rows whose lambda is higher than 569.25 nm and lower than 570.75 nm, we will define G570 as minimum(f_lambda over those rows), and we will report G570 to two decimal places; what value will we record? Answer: 13.98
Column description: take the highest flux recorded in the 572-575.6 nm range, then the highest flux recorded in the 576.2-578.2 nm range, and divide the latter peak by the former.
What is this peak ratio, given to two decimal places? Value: 0.88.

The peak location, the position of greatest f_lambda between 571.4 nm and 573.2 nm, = 573.0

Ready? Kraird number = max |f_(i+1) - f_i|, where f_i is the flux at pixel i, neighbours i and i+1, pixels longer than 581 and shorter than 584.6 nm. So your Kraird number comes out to 11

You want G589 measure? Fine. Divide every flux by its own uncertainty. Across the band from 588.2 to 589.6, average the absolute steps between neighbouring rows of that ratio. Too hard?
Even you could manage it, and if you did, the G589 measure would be 4.7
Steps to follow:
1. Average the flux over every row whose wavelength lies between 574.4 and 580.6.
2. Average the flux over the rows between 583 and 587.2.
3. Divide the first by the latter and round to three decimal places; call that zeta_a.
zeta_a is 0.943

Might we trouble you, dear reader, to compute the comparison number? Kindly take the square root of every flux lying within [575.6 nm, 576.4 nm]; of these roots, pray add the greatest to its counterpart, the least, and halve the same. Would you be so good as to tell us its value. 3.81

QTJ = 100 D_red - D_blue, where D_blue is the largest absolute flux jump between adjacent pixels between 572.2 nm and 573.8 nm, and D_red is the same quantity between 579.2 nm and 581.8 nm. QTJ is 139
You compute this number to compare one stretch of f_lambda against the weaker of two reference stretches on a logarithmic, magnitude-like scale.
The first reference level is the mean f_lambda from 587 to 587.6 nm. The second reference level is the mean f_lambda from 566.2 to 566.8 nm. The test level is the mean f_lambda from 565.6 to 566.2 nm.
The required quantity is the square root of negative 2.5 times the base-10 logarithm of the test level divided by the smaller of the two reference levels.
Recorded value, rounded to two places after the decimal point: 0.11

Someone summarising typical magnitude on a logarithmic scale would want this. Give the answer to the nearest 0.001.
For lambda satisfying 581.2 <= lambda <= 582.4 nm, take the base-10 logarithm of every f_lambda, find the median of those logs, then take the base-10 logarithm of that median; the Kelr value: 0.072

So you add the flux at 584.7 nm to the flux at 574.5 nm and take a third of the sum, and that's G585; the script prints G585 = 10.1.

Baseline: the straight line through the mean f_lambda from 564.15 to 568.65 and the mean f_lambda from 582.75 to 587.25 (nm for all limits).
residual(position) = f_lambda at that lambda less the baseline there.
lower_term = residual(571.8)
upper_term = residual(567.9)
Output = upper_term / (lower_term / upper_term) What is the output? 1.2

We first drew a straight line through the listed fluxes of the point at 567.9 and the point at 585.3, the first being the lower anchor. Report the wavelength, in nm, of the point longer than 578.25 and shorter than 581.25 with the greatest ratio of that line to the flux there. 580.5 nm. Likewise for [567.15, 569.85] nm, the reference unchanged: 568.5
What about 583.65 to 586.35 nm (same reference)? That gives 586.2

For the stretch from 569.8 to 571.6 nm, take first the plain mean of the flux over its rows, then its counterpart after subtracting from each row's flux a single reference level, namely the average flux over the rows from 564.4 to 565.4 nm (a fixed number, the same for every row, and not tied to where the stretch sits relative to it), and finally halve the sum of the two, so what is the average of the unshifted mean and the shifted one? 7.2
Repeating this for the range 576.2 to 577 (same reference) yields 8.0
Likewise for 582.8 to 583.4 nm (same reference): 8.5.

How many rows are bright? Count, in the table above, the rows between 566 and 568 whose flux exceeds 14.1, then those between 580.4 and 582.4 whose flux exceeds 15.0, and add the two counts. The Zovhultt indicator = 10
